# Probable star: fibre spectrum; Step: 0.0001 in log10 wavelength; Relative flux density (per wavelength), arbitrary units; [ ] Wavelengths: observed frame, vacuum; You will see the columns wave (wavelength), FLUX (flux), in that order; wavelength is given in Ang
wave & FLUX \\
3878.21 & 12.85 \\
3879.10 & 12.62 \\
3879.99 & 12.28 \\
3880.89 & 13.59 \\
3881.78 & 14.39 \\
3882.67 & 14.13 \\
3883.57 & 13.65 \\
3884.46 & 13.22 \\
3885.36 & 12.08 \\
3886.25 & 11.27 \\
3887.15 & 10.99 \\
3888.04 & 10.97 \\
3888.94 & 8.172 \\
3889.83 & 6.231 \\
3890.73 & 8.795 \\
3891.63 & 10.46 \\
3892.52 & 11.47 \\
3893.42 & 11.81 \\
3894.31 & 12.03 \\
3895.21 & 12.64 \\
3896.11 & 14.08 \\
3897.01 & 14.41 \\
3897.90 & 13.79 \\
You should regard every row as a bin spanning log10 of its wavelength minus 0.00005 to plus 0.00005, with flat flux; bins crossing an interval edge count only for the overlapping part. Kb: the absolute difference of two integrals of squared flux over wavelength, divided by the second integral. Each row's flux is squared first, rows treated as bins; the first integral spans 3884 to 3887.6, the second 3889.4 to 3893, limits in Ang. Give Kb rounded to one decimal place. 0.6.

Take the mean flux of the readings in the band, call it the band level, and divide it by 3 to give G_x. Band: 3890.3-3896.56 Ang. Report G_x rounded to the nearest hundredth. 3.87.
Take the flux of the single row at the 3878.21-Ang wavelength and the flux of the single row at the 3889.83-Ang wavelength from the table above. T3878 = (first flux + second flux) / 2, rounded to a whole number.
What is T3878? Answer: 10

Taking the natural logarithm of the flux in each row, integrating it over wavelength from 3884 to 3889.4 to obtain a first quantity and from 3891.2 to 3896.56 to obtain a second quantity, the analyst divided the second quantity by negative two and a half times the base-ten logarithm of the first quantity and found -5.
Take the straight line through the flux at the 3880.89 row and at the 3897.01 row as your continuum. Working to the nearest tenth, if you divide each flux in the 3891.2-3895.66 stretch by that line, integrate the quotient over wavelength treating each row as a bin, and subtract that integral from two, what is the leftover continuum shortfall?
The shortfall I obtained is -1.7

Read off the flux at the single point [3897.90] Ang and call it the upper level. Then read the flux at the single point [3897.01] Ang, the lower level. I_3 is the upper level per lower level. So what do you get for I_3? 0.96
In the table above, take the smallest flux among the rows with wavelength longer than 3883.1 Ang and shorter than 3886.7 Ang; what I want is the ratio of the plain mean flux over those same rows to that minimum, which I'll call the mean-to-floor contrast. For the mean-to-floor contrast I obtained 1.11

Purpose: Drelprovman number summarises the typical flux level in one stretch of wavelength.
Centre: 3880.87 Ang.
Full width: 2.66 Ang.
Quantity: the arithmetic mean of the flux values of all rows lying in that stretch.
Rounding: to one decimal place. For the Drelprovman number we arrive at 13.4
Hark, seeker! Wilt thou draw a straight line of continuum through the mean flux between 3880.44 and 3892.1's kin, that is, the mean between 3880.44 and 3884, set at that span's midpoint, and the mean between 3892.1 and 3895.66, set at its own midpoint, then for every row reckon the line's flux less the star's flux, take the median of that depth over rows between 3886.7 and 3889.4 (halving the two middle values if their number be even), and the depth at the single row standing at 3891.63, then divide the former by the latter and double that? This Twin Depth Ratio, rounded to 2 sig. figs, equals 2.2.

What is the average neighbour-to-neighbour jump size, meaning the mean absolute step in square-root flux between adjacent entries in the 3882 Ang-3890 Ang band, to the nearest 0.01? 0.16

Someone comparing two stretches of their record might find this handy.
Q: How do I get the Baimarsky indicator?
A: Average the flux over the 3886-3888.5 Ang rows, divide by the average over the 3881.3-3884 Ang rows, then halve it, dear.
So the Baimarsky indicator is 0.39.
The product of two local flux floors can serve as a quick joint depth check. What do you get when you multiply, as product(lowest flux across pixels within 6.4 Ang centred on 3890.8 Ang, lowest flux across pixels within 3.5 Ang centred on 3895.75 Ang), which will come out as 75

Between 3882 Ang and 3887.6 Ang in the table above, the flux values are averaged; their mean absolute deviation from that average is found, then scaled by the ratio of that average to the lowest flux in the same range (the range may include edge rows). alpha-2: 1.3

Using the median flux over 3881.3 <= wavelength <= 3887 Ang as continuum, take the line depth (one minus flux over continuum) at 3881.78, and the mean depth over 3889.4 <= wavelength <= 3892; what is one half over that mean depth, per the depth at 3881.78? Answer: -19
